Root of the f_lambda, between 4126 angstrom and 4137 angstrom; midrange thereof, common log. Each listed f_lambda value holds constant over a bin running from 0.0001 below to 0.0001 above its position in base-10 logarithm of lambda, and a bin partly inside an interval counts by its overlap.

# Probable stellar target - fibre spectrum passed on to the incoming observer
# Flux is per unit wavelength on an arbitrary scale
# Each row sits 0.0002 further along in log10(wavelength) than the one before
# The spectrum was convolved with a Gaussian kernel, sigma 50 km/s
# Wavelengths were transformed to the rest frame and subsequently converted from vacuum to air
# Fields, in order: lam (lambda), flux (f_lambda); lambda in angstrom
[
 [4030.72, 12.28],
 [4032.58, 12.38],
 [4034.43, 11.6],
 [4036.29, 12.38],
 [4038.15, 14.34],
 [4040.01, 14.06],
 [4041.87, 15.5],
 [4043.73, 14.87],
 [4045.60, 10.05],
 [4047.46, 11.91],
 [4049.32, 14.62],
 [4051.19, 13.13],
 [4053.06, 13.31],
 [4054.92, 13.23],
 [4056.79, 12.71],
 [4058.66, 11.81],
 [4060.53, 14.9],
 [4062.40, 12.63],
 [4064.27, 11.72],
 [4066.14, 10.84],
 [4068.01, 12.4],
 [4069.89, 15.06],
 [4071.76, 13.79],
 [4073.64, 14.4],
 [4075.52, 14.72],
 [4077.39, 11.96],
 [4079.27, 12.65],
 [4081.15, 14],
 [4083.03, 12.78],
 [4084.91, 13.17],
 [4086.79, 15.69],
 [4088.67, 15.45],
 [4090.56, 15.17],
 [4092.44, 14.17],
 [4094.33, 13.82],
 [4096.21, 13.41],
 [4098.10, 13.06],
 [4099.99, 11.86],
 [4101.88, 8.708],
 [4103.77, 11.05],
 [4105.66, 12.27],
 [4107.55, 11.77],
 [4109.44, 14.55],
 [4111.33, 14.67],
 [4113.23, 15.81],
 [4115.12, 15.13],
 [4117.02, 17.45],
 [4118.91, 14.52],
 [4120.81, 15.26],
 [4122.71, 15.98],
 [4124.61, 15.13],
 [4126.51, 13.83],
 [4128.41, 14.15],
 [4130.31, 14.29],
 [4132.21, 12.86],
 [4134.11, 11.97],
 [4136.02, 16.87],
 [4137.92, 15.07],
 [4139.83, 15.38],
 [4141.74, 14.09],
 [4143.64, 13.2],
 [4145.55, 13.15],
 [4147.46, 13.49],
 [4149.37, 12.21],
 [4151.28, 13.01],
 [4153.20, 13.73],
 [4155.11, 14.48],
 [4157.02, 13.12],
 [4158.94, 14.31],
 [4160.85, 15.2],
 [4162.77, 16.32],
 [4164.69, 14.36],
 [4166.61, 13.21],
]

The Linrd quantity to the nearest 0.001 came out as 0.578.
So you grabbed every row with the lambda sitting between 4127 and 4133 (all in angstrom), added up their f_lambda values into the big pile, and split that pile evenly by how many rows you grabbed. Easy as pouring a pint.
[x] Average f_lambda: 13.8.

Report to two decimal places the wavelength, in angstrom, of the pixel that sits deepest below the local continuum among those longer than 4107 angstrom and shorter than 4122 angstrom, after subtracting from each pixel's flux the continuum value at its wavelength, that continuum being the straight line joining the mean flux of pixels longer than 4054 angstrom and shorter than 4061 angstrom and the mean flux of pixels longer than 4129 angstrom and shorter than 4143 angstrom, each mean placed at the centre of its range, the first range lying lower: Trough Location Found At 4107.55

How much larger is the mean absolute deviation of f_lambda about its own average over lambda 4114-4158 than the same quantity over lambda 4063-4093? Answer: -0.14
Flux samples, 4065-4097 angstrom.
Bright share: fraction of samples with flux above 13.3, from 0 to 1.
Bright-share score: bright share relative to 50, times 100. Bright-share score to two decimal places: 1.29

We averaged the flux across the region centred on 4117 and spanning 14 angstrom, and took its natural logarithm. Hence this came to 2.74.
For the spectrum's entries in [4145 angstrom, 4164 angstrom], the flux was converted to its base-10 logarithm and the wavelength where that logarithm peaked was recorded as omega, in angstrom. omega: 4162.77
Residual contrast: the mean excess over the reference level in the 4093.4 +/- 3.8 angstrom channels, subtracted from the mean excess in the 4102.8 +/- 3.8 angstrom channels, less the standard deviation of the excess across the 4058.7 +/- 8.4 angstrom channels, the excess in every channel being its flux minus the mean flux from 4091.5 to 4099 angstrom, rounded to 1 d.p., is -4.3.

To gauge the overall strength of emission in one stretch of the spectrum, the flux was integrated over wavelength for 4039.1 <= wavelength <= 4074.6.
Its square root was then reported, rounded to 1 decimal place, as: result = 21.7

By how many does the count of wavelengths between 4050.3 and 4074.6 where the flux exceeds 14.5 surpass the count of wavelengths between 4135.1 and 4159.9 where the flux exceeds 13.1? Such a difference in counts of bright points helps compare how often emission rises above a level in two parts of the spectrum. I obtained -9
